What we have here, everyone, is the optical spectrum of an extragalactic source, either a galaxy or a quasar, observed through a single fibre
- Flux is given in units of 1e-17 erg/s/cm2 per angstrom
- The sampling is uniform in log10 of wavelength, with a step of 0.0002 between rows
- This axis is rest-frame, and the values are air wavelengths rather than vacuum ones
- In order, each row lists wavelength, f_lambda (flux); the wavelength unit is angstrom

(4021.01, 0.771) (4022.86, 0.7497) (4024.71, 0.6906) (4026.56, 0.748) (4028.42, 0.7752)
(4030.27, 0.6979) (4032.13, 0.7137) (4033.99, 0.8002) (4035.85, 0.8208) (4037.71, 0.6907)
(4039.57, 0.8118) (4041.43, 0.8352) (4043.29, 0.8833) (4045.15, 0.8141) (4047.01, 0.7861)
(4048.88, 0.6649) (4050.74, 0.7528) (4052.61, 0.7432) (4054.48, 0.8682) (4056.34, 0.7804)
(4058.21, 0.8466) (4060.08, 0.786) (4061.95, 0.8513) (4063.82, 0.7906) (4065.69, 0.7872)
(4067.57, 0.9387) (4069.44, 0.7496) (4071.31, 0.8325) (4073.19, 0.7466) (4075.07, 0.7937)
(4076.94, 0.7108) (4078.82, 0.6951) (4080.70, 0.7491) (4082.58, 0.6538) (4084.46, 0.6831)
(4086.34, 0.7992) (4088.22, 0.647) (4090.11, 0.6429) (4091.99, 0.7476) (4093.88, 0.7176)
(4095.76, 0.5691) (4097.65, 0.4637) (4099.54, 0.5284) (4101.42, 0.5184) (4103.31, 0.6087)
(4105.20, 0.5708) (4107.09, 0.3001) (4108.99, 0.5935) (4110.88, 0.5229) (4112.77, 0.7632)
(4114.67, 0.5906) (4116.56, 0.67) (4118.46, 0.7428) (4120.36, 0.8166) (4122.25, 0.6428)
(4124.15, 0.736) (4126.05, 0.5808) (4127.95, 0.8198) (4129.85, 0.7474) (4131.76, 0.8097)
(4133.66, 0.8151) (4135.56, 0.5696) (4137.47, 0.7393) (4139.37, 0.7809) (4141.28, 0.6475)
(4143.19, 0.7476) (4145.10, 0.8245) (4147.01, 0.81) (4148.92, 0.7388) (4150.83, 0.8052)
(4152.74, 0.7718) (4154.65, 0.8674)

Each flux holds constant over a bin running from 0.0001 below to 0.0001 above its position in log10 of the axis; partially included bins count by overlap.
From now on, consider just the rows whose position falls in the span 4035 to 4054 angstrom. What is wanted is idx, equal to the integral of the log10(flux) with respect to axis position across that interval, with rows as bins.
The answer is -2.1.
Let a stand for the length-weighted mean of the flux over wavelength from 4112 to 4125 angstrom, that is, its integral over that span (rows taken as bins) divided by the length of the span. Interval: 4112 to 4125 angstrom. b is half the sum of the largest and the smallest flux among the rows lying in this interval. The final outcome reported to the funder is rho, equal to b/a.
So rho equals 0.99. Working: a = 0.71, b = 0.70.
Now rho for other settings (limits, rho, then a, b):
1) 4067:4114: 0.94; 0.66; 0.62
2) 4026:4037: 1.00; 0.76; 0.76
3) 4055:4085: 1.02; 0.78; 0.80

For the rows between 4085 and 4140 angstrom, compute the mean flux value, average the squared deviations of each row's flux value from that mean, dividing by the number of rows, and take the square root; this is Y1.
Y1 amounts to 0.12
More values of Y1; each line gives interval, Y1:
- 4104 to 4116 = 0.14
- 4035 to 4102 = 0.10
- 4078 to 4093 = 0.05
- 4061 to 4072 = 0.06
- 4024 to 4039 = 0.05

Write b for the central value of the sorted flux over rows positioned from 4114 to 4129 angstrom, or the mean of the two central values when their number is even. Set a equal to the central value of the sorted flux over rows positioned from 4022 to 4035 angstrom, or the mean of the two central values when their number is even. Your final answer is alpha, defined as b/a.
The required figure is 0.94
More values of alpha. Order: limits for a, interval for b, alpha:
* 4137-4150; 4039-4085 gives 1.05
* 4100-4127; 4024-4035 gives 1.22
